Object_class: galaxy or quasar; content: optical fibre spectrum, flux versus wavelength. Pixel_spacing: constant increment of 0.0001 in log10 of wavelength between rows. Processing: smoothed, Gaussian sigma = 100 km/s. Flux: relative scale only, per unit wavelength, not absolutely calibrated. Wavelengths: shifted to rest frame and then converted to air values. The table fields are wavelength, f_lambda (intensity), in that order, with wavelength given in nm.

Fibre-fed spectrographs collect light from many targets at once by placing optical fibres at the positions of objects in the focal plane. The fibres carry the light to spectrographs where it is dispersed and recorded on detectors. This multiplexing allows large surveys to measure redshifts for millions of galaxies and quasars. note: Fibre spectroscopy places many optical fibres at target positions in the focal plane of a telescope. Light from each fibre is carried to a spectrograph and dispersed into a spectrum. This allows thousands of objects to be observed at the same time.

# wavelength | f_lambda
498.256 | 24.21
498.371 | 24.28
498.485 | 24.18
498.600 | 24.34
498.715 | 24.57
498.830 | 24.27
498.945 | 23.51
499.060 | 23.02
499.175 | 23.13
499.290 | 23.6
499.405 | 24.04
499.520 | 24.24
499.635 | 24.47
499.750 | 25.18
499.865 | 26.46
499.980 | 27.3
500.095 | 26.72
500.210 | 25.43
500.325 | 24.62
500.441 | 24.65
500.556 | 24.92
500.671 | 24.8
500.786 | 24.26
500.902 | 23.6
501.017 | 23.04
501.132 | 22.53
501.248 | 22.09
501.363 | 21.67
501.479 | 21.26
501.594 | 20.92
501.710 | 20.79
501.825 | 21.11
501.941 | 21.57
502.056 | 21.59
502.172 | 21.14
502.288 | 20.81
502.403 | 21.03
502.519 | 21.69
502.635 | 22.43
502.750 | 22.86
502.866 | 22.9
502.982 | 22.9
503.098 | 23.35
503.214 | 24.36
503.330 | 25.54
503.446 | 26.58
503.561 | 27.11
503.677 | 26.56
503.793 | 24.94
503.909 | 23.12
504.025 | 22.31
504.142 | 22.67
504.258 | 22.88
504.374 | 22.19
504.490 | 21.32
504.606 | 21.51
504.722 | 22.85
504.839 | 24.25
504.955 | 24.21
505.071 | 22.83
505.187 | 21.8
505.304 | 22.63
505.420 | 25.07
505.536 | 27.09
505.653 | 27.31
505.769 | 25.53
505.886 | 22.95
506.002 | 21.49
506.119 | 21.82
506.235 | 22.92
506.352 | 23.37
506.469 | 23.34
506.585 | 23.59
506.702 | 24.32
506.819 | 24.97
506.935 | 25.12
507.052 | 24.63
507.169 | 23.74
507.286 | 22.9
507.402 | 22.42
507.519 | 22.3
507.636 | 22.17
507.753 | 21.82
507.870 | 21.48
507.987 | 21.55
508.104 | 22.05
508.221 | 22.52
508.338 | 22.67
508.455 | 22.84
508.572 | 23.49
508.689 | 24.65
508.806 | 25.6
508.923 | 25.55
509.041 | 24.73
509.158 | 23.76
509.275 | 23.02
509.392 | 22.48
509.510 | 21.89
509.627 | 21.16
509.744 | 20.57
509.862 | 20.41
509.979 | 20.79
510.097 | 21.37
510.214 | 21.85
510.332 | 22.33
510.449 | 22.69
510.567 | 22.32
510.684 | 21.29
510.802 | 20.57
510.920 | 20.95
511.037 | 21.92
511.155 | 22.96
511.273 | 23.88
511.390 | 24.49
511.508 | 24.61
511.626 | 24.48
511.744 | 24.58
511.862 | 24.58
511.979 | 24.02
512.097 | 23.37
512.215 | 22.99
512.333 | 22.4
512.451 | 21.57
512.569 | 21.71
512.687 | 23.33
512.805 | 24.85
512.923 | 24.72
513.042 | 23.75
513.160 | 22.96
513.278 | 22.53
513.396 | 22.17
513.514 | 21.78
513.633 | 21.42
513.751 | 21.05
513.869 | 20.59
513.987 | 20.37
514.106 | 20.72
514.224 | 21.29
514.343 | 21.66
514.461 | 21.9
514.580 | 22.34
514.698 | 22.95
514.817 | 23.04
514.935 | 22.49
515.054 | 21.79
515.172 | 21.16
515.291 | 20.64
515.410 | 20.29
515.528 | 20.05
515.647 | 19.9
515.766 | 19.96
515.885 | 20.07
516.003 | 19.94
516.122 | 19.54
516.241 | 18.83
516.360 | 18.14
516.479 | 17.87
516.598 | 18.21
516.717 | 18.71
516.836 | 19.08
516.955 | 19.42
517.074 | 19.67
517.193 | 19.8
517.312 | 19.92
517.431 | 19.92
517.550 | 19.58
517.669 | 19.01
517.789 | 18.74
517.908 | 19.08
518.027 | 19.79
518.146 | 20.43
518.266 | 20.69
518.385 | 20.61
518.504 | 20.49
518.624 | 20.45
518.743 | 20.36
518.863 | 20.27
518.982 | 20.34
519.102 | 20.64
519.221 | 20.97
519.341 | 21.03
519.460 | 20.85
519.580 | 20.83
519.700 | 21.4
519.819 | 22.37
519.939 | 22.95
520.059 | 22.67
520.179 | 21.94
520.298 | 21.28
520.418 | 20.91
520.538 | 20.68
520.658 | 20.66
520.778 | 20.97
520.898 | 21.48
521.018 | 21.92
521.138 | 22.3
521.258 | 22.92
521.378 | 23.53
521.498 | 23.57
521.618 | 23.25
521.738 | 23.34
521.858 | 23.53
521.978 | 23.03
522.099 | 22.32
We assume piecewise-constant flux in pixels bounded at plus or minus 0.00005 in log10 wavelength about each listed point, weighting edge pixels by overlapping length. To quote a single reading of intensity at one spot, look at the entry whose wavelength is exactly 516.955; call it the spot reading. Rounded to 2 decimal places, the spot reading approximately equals 19.42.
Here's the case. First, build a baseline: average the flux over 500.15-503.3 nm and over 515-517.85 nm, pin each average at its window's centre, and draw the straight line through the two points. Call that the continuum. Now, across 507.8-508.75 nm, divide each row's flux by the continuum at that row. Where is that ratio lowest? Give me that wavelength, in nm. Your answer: 507.870 nm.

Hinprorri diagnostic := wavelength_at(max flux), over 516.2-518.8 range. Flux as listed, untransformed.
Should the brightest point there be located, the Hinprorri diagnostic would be 518.266 nm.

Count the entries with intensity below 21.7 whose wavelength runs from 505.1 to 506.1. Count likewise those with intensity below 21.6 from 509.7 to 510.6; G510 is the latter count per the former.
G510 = 4.0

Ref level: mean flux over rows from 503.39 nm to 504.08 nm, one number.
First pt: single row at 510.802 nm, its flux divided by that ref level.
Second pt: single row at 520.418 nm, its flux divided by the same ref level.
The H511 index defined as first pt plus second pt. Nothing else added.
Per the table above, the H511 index 1.65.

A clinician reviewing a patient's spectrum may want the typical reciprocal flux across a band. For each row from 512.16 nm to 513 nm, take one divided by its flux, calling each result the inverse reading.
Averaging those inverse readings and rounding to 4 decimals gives 0.0434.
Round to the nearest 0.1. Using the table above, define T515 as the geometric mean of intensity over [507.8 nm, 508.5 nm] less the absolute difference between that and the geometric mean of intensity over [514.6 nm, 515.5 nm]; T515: 21.7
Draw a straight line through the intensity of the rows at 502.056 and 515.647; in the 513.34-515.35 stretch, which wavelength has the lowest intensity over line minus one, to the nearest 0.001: 513.987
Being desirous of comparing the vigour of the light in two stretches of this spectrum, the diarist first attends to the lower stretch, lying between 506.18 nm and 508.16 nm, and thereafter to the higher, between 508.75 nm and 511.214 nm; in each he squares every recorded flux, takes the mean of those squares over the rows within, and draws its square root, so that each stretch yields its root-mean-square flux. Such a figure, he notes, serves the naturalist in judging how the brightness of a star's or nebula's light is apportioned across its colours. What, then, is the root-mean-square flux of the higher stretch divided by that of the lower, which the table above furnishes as 0.97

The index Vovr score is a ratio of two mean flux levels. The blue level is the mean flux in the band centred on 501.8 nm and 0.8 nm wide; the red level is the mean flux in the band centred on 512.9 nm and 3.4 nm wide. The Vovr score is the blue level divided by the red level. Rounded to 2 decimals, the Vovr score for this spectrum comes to 0.93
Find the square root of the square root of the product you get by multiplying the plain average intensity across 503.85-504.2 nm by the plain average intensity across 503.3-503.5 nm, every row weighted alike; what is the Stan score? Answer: 4.93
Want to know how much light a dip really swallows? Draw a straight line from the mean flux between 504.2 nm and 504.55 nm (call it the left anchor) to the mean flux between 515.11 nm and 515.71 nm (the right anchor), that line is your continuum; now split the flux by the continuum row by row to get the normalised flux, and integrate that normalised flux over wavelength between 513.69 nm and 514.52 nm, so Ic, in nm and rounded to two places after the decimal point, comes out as 0.85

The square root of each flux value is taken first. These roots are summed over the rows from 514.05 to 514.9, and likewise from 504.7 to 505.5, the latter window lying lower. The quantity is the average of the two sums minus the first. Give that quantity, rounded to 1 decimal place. 0.5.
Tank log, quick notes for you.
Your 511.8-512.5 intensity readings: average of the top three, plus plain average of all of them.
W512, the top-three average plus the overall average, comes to 47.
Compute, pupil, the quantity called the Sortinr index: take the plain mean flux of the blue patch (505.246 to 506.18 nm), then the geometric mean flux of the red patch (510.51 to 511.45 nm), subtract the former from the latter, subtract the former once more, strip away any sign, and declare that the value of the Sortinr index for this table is 26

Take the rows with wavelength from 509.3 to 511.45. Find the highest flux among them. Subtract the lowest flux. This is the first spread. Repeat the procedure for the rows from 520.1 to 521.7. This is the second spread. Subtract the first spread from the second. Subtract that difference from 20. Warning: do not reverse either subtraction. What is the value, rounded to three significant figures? 21.2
